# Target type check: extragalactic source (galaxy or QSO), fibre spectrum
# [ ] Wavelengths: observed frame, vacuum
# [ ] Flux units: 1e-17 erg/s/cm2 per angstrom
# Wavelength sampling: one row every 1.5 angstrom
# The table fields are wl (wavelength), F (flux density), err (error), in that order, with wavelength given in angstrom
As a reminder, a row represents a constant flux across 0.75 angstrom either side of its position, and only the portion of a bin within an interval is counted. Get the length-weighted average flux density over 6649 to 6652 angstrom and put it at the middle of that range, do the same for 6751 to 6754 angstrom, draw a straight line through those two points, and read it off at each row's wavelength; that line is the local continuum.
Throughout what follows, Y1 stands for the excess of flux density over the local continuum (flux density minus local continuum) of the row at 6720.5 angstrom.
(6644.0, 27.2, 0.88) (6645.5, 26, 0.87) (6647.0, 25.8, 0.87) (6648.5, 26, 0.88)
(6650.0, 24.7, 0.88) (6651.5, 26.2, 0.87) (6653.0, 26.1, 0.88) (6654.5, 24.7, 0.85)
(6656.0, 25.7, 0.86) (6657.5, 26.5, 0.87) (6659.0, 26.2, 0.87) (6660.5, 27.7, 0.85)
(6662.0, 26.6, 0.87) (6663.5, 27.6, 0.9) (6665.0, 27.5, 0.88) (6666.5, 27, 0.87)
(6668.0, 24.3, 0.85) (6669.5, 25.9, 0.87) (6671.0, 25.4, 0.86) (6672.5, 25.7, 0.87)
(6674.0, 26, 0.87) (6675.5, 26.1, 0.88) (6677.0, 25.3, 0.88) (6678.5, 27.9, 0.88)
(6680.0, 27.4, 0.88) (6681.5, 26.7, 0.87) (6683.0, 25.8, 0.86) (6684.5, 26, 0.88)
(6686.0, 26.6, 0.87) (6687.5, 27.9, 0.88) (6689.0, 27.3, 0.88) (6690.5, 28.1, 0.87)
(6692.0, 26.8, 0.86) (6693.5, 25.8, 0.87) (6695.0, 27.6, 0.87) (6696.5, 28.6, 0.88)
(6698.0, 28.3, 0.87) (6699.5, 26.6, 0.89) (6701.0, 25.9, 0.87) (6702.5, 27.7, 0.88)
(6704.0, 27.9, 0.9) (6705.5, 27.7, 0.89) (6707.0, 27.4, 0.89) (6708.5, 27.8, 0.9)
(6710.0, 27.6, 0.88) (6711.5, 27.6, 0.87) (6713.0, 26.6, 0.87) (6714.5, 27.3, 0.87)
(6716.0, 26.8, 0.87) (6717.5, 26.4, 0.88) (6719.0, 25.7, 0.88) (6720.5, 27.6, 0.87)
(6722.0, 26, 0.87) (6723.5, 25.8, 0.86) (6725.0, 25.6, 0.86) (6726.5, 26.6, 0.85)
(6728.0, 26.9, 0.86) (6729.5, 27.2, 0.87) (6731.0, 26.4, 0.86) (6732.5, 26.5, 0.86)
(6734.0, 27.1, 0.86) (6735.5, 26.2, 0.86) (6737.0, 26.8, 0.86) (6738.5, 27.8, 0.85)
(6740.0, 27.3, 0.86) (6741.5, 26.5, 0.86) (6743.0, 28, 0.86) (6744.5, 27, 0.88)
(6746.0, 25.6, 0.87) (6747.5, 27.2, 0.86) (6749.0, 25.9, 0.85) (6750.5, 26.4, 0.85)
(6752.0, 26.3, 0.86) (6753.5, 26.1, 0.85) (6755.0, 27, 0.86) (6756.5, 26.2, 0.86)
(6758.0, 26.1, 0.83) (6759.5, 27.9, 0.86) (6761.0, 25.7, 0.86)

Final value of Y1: 1.62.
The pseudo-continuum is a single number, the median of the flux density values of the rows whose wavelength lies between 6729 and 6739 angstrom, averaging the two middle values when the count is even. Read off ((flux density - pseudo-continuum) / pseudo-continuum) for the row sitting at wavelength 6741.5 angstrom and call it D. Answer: -0.01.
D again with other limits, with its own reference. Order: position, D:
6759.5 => 0.04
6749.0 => -0.03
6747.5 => 0.01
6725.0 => -0.04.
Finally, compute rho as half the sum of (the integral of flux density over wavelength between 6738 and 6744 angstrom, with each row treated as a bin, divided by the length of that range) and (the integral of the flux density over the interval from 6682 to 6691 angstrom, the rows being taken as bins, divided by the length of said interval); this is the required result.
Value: 27.1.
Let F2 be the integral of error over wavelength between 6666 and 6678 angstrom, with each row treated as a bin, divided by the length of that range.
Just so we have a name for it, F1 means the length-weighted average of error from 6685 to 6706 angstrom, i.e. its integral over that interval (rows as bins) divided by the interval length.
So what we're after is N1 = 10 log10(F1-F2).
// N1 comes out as -20.9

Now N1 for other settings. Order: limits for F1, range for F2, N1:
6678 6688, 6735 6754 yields -18.3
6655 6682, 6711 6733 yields -23.7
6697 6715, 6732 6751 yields -16.6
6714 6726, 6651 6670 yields -29.3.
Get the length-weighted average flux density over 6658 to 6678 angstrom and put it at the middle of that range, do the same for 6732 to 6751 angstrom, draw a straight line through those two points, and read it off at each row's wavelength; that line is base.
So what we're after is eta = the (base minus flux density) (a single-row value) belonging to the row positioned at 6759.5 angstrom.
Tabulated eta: -1.0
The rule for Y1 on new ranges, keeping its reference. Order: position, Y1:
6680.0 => 1.74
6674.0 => 0.38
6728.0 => 0.87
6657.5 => 1.01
